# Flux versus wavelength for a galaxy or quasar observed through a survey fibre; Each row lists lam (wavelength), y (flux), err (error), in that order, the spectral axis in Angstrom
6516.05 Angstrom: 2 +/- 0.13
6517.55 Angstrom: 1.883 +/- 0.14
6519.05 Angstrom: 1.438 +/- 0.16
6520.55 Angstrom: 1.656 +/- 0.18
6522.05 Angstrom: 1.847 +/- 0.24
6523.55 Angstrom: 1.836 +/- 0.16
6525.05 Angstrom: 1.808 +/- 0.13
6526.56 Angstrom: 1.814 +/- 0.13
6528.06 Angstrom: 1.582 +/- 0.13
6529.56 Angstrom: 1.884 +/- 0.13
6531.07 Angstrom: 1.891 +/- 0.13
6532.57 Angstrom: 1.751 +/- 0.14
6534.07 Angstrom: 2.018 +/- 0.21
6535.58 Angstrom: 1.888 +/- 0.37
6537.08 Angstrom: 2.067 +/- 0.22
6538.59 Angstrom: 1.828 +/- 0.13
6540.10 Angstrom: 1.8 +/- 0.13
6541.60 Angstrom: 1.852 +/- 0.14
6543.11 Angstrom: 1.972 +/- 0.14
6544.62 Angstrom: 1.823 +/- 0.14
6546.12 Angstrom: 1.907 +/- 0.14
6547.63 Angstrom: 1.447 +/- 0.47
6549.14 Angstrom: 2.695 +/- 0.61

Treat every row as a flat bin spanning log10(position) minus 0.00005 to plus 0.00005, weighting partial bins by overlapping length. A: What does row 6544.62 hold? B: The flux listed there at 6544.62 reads 1.823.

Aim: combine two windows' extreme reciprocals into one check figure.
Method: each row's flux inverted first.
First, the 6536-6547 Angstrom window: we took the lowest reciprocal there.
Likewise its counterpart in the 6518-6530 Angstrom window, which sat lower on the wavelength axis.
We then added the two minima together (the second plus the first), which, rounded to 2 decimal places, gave 1.01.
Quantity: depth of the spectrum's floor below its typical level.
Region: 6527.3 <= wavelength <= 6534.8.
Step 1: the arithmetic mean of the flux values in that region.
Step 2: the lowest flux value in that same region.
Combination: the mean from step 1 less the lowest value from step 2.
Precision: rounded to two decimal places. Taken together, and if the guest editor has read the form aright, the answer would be 0.24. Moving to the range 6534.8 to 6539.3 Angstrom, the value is 0.10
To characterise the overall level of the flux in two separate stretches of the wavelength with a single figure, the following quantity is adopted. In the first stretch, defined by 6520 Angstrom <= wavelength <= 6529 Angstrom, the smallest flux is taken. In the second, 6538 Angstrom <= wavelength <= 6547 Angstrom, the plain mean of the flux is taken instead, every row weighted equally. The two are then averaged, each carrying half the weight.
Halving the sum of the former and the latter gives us 1.72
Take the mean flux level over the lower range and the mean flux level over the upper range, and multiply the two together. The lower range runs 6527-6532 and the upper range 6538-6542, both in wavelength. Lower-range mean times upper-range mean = 3.26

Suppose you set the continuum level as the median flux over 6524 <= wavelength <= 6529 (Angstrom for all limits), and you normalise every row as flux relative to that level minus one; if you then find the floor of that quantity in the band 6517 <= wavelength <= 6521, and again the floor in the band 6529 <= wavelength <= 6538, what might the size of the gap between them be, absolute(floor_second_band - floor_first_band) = 0.17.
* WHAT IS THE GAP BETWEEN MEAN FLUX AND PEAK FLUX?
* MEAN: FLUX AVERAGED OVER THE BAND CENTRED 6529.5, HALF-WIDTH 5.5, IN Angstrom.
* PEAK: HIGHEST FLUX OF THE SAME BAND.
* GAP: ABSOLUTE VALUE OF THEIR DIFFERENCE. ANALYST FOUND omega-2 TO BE 0.20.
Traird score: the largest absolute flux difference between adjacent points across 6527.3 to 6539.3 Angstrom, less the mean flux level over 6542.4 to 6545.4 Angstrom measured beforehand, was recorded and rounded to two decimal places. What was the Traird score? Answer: -1.60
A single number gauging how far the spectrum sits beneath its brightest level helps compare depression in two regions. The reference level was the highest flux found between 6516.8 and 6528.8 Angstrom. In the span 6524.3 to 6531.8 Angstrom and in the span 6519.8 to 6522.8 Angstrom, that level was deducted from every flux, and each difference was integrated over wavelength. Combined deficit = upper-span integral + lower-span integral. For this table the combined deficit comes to -1.1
